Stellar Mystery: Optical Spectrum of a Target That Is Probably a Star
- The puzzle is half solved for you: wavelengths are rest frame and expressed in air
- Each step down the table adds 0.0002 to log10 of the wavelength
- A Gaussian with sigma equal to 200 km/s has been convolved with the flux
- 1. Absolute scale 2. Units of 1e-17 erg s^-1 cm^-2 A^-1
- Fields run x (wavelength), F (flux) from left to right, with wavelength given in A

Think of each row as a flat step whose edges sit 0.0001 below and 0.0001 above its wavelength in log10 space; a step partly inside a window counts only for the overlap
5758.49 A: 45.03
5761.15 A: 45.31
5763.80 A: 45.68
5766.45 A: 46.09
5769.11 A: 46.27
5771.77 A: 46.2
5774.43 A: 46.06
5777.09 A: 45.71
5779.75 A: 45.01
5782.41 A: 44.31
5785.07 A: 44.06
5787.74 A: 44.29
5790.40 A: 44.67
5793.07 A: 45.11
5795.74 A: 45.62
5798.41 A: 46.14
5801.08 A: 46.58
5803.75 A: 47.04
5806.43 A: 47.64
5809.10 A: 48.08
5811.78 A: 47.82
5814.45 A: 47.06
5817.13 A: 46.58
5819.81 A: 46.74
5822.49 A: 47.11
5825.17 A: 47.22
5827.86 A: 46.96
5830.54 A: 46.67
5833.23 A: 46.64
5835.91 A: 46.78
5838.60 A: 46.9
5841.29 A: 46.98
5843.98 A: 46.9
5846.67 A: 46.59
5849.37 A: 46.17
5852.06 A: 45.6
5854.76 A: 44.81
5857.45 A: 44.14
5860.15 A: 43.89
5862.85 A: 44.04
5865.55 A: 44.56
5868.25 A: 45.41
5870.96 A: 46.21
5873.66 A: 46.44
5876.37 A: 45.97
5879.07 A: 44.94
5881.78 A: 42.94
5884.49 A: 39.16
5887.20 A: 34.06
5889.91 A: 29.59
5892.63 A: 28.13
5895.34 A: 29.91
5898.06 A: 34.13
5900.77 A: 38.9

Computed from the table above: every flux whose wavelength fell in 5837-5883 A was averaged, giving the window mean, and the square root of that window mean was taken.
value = 6.74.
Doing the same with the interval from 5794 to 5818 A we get 6.85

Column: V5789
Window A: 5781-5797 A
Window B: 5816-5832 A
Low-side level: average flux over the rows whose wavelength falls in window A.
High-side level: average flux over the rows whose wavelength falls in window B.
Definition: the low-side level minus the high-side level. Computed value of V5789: -2.2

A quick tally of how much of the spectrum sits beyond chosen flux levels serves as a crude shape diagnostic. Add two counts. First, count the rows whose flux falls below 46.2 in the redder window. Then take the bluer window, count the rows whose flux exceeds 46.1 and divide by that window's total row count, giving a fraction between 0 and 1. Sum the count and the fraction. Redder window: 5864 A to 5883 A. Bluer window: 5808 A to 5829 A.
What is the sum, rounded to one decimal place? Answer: 6.0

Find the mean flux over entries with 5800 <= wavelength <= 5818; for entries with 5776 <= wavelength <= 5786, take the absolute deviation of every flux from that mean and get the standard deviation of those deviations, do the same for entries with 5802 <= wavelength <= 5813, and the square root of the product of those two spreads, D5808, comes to 0.4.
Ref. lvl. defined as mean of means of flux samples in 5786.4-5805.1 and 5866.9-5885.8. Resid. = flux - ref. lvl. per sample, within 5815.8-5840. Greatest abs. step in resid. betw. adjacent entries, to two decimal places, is 0.37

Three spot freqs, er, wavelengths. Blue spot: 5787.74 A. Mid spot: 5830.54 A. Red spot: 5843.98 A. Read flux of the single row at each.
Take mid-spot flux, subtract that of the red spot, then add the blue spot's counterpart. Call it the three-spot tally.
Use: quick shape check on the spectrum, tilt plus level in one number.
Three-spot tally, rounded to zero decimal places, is 44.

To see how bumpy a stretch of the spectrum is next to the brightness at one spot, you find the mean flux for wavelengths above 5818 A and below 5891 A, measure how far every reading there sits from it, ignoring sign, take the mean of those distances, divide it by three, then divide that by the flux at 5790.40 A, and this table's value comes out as 0.019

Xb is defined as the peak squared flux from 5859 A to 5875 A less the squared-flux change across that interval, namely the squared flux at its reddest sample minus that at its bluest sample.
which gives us 1926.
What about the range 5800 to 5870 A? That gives 2419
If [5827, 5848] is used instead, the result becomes 2242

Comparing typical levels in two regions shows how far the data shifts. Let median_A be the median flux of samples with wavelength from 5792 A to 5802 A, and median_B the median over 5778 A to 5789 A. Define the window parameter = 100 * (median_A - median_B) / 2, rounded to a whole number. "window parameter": 79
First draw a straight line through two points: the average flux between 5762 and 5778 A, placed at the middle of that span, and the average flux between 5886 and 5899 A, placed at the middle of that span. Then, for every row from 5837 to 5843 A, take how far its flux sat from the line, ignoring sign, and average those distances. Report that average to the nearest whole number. 9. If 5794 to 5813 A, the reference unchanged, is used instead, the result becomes 5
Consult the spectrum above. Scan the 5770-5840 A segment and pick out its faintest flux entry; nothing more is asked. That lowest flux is 44.06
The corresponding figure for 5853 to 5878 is 43.89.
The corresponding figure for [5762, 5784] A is 44.31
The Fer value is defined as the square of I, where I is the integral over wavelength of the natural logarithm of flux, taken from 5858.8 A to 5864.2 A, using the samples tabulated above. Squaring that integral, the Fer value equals 417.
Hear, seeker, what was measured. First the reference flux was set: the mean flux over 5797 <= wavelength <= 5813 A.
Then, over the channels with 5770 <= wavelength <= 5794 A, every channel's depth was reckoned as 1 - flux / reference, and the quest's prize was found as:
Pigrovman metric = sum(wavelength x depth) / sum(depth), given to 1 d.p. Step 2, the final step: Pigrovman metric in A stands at 5784.1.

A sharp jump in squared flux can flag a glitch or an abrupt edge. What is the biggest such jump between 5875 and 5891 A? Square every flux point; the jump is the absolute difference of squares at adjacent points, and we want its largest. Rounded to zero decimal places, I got 373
